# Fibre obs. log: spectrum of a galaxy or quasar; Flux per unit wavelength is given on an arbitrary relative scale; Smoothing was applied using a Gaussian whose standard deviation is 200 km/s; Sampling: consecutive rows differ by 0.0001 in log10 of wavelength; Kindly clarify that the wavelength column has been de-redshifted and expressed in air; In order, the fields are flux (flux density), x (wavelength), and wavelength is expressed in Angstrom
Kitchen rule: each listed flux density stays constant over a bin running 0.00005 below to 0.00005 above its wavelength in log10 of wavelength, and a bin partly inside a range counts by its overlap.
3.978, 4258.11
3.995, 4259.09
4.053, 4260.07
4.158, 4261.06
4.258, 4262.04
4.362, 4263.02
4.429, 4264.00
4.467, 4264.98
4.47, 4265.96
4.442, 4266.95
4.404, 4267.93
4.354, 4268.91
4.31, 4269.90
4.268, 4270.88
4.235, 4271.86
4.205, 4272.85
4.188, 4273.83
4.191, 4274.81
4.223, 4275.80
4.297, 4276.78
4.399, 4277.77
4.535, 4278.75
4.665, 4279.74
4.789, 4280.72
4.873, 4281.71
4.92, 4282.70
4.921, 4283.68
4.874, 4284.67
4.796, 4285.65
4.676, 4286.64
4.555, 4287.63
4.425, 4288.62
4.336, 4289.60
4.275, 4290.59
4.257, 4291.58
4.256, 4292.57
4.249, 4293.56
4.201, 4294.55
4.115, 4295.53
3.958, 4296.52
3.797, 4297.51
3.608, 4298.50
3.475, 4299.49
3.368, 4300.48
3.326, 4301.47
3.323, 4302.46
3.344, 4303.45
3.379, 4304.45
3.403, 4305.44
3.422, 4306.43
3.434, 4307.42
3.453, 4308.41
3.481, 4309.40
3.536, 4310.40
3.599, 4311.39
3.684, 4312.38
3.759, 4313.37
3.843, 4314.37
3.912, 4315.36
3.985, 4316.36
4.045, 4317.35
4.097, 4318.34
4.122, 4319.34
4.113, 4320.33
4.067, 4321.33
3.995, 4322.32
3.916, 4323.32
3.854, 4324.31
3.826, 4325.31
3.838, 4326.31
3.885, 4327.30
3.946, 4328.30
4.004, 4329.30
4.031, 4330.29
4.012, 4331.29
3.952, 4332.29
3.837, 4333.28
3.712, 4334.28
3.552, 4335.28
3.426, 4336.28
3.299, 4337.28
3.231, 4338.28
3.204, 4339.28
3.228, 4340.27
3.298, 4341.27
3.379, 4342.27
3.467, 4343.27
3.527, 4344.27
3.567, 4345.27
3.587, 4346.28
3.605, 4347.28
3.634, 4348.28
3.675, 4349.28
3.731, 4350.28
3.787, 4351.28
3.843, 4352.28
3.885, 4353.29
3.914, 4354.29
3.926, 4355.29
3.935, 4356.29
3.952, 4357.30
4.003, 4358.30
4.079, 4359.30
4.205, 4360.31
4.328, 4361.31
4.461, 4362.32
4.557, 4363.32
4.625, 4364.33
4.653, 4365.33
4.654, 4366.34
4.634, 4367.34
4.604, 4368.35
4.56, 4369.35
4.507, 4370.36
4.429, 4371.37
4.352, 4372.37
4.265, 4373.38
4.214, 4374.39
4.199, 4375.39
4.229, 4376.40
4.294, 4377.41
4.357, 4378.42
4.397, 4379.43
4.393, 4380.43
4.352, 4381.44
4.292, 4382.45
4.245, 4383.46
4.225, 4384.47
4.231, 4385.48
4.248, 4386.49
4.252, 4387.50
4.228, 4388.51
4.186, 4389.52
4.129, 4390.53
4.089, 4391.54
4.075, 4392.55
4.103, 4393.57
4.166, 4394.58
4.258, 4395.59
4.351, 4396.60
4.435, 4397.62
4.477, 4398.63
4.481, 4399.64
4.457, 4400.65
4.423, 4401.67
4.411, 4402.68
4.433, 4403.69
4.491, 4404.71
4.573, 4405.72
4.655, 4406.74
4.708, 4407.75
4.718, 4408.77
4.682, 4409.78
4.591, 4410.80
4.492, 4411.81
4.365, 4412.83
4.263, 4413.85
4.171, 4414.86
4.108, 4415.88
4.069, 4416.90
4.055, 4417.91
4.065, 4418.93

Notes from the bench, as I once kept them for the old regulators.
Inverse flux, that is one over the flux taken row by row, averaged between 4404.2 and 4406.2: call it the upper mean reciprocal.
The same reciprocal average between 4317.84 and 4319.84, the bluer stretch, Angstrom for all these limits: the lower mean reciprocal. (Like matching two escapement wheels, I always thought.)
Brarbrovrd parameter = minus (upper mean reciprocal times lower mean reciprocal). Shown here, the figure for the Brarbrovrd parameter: -0.054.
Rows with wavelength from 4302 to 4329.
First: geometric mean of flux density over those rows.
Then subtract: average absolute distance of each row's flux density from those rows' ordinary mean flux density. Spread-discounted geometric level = 3.5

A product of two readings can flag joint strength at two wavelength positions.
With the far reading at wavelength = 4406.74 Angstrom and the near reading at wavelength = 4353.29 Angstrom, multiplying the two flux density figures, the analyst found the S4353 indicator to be 18.1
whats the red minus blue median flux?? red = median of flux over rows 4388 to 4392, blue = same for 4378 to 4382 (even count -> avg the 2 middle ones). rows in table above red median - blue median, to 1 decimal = -0.2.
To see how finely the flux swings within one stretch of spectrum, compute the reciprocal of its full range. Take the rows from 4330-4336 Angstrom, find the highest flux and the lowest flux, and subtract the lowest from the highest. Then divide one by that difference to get 2.1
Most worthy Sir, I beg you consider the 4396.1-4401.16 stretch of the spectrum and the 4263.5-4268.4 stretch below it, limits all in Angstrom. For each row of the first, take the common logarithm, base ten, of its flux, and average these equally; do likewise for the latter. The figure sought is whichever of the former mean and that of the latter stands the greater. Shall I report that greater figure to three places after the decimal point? 0.648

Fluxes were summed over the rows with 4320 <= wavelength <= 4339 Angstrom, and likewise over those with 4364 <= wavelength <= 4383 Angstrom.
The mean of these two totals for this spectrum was 78.3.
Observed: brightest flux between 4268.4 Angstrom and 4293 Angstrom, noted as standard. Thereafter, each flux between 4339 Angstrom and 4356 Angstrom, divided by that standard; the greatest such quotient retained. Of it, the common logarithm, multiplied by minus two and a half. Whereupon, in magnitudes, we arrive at 0.25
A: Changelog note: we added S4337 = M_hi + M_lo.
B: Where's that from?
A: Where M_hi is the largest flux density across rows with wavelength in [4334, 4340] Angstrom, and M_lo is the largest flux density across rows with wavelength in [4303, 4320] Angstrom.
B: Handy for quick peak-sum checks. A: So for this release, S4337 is 7.8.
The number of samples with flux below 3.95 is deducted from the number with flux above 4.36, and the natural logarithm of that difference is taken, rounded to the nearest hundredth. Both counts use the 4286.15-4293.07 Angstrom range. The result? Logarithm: 1.10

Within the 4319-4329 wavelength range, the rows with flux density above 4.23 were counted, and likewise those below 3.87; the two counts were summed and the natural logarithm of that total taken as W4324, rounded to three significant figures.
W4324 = 1.10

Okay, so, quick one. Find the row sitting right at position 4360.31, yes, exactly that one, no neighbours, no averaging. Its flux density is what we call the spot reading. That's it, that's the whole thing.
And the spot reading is 4.205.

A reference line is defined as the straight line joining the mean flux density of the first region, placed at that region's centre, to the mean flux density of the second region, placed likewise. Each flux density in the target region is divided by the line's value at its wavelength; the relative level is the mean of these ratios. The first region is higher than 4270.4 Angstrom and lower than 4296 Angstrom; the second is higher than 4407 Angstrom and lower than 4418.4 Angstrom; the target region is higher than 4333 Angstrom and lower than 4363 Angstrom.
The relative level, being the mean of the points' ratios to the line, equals 0.840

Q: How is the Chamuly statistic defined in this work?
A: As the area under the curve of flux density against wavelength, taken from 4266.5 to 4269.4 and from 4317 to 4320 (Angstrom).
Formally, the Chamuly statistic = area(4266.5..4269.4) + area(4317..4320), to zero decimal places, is 25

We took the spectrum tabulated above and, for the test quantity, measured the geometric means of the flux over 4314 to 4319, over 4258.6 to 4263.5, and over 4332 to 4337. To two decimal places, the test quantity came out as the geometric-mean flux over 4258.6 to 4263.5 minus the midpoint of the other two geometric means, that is 0.33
